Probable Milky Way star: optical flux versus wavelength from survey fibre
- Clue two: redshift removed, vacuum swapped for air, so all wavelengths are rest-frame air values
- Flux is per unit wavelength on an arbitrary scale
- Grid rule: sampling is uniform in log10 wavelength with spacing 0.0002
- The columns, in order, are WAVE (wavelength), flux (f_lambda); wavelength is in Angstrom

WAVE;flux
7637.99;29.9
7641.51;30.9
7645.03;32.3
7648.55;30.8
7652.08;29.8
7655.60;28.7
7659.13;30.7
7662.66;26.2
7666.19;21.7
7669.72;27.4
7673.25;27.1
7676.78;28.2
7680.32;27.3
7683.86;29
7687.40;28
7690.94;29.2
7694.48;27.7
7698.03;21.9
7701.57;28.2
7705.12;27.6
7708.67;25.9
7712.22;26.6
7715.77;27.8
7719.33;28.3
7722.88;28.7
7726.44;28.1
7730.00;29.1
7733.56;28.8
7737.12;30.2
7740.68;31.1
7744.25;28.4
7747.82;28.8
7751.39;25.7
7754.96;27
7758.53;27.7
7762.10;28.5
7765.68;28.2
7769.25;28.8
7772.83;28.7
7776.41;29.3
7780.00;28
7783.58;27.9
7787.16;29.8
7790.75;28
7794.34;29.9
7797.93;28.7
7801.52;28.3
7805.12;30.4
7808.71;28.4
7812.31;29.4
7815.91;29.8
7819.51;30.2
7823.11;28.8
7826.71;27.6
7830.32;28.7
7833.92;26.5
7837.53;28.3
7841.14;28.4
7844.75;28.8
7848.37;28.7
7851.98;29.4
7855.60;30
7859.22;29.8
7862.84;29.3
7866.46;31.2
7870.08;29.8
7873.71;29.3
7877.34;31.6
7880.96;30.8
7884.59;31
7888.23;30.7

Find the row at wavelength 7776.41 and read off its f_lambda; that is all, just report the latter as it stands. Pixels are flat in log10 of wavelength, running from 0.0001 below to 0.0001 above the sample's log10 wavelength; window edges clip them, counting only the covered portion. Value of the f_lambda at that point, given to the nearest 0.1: 29.3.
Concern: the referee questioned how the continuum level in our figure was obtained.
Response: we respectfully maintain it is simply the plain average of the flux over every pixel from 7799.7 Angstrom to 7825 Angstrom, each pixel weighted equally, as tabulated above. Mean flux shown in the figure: 29.3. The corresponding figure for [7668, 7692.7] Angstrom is 28.0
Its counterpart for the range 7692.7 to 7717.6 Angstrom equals 26.5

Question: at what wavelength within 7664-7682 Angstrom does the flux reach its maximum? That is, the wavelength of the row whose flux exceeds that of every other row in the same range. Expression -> 7676.78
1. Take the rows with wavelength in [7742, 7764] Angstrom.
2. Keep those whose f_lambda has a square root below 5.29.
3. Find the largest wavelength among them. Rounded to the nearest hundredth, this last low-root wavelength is 7758.53 Angstrom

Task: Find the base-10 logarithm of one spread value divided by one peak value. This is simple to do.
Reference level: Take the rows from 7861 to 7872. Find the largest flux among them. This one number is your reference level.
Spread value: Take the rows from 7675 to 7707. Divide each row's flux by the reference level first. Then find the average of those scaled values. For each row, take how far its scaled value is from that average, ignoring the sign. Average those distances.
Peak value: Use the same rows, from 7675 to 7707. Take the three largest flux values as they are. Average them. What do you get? -2.85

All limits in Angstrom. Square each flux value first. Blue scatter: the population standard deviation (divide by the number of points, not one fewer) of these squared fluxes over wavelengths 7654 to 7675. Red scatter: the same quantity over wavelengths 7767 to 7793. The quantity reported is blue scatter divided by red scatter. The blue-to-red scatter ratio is 3.7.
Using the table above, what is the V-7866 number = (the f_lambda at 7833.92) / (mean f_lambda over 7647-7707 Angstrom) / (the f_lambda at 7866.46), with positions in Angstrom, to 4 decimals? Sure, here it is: 0.0308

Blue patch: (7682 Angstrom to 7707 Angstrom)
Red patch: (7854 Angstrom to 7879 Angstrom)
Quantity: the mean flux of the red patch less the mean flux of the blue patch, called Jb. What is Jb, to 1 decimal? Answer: 2.8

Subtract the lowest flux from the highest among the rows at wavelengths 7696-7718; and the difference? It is 6.3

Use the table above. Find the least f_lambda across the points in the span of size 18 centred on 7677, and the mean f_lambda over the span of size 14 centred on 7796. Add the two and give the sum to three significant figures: 55.8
